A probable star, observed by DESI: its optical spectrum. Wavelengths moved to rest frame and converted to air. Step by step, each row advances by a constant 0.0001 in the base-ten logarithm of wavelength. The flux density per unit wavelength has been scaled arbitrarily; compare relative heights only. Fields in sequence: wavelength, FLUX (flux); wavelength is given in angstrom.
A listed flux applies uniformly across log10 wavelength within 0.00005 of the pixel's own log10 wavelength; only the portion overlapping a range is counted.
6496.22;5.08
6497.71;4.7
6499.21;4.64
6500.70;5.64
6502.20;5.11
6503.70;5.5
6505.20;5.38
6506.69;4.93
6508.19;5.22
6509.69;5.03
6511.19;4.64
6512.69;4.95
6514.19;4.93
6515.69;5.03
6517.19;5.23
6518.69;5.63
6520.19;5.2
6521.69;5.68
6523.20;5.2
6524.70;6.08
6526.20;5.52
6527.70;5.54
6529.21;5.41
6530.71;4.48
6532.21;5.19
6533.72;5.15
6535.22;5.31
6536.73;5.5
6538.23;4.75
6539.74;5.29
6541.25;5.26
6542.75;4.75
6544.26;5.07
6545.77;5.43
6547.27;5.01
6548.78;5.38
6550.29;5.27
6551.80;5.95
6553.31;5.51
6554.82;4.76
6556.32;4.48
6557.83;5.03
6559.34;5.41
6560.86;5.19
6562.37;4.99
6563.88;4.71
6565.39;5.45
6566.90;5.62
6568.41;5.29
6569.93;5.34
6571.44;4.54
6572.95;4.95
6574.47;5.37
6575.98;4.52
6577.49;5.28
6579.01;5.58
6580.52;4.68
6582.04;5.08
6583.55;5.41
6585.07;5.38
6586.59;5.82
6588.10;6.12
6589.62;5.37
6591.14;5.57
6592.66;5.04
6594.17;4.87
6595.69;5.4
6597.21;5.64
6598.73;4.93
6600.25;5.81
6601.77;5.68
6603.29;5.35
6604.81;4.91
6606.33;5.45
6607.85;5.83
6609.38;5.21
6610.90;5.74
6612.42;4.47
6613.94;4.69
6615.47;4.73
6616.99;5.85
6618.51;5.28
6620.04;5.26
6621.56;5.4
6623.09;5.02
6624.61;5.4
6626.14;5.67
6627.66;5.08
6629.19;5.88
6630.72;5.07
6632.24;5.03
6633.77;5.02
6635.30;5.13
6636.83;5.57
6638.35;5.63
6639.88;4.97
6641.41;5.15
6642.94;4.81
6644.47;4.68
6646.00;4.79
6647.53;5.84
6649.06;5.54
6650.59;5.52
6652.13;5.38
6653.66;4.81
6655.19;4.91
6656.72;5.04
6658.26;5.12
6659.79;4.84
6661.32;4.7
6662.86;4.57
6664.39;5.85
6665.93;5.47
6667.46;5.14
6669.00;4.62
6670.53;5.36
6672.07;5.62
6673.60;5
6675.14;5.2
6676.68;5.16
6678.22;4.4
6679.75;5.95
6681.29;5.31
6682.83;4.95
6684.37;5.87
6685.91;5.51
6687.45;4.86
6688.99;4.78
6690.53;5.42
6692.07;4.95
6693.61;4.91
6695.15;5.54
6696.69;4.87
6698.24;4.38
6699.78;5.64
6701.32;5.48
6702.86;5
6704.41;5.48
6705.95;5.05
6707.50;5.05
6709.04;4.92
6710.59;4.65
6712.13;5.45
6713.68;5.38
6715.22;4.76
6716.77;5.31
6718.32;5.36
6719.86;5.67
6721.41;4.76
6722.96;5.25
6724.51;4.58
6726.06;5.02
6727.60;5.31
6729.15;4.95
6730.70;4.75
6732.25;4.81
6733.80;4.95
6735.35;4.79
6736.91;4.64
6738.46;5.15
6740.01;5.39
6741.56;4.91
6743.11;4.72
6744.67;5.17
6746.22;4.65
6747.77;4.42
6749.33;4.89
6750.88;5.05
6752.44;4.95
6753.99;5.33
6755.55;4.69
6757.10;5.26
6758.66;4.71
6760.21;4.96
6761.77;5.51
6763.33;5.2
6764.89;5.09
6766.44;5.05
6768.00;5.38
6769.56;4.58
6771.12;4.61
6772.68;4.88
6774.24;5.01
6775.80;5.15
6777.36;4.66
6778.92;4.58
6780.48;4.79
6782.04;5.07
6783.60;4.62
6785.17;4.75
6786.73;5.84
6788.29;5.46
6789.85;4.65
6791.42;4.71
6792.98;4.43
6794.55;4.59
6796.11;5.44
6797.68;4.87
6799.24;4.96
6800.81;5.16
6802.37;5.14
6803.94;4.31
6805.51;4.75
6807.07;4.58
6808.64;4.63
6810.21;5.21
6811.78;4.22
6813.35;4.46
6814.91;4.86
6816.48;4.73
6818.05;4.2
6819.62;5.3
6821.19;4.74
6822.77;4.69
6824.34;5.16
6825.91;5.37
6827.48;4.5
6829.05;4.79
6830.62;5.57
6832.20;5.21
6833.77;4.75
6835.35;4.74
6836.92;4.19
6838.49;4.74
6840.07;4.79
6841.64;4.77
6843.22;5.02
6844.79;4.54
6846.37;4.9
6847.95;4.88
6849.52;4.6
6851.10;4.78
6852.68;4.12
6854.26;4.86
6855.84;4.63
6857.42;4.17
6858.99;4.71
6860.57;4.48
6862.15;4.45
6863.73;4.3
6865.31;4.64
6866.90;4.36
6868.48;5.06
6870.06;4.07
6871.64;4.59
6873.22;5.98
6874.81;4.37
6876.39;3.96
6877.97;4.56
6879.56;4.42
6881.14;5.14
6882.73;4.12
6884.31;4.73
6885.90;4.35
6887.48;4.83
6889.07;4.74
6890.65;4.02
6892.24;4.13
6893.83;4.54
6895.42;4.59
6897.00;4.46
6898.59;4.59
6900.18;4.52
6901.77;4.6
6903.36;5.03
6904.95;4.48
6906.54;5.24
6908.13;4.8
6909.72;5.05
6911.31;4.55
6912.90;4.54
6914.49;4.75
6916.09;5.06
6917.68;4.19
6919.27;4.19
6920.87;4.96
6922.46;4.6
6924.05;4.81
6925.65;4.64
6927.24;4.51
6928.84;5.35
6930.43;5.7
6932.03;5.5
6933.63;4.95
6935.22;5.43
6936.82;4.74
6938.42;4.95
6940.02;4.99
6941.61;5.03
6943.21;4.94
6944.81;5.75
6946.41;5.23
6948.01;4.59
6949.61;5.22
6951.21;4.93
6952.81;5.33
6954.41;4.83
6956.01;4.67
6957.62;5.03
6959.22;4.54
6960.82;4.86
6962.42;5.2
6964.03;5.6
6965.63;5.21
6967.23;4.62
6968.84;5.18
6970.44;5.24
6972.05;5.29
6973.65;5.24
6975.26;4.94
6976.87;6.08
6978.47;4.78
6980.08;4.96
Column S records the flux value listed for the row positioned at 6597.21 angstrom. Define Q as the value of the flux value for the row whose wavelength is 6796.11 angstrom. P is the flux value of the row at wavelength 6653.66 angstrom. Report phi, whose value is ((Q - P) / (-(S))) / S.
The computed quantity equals -0.020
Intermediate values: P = 4.81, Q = 5.44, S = 5.64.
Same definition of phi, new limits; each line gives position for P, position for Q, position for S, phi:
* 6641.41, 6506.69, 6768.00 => 0.008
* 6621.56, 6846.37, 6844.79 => 0.024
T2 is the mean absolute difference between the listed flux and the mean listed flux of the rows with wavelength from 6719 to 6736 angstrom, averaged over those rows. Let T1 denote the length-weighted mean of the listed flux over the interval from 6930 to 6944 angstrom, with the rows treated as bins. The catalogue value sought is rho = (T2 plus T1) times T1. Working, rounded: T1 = 5.12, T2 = 0.24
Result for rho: 27.4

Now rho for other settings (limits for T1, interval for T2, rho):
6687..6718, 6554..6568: 27.6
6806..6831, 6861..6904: 24.4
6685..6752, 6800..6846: 26.8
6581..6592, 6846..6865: 31.6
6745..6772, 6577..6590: 26.1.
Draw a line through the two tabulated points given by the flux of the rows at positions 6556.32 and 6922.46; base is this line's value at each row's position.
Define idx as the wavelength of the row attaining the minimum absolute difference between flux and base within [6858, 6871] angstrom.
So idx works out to 6865.31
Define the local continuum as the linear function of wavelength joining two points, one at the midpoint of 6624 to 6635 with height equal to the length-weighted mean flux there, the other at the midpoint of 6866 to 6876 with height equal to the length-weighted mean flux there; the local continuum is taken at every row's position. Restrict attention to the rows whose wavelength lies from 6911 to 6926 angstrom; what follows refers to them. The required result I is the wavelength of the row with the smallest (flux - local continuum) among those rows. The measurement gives 6917.68 angstrom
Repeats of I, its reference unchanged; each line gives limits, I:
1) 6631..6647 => 6644.47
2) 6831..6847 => 6836.92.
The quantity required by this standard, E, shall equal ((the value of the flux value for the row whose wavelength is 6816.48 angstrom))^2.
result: 22.4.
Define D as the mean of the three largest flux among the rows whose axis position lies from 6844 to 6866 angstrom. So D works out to 4.88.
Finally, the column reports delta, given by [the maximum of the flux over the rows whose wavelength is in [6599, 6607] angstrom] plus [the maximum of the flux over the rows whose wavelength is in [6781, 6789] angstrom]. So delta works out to 11.65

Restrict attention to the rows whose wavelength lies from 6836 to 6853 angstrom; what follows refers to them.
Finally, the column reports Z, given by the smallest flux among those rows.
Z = 4.12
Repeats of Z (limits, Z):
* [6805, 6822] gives 4.2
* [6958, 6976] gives 4.54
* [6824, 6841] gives 4.19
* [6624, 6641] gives 4.97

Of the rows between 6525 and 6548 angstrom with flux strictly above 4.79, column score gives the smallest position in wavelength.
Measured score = 6526.20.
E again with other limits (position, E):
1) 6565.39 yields 29.7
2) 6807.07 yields 21.0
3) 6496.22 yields 25.8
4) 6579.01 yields 31.1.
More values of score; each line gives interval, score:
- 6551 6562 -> 6551.80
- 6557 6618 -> 6557.83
